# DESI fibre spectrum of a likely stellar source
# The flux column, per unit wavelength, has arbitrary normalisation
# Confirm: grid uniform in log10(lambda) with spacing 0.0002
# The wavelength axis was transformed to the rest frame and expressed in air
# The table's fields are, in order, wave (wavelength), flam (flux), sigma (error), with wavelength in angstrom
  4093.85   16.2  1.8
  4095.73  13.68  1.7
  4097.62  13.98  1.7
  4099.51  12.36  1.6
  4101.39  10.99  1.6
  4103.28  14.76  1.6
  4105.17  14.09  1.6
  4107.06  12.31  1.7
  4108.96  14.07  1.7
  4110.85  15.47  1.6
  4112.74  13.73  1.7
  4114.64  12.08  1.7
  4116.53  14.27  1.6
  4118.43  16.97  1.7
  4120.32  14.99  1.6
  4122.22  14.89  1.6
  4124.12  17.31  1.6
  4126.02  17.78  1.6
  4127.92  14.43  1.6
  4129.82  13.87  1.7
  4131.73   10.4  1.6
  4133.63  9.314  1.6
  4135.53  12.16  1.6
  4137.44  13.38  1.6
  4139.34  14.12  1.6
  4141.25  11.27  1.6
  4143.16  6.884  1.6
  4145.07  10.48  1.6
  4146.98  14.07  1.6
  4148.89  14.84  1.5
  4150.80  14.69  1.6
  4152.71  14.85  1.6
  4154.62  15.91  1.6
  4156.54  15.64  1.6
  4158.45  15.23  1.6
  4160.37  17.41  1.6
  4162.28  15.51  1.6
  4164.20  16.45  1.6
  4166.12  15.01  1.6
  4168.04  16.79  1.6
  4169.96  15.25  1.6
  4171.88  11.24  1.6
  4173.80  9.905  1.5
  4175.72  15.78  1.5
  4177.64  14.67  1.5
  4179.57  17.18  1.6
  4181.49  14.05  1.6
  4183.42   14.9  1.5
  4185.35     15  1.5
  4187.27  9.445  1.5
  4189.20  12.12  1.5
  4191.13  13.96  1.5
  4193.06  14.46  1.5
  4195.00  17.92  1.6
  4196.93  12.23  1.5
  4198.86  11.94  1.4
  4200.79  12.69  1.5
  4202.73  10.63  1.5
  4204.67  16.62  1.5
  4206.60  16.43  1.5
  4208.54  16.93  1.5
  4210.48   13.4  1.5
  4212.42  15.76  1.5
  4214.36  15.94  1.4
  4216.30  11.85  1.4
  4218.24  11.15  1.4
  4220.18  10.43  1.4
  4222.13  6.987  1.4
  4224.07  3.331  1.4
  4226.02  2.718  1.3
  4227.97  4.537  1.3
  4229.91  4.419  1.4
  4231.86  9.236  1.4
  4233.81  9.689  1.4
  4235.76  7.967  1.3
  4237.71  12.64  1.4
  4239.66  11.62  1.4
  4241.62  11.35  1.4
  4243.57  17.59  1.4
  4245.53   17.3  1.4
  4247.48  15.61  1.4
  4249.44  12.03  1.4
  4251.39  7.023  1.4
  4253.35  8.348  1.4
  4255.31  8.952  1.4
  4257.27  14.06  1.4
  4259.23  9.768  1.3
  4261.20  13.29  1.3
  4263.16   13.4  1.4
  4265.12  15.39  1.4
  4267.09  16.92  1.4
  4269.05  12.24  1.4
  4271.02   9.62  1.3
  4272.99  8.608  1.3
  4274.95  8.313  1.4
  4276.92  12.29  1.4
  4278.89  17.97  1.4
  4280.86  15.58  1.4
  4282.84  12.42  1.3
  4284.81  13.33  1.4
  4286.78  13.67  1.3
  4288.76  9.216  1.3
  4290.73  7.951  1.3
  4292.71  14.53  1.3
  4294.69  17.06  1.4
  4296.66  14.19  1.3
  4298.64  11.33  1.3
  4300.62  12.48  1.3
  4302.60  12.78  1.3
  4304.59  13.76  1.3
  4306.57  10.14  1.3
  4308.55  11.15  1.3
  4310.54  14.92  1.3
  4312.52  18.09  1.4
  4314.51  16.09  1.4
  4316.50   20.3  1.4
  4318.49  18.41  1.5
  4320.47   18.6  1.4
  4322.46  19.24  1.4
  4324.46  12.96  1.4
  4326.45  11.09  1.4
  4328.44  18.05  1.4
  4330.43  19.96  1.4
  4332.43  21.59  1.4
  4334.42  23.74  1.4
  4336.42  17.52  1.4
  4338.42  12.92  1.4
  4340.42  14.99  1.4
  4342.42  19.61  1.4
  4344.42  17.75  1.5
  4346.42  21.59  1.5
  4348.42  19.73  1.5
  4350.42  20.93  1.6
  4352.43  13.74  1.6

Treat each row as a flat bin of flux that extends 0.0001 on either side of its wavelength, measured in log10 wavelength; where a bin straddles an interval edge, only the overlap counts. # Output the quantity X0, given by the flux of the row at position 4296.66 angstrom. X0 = 14.19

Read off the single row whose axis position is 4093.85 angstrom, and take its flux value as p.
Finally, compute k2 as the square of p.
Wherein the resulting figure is 262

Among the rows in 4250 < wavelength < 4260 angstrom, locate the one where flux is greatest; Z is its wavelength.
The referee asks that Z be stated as 4257.27 angstrom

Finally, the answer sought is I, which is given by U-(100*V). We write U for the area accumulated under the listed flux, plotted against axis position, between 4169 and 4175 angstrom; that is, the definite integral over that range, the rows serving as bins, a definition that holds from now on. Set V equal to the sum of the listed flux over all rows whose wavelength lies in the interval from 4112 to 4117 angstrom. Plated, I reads -3934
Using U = 74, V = 40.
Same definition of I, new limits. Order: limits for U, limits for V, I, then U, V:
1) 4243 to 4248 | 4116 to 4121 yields -4539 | 84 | 46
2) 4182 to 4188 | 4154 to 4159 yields -4598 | 80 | 47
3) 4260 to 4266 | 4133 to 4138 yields -3402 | 83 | 35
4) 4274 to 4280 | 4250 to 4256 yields -2355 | 78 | 24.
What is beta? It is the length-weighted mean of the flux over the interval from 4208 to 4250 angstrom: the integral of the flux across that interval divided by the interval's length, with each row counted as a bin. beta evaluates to 11.0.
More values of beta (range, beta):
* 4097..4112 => 13.5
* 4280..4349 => 15.6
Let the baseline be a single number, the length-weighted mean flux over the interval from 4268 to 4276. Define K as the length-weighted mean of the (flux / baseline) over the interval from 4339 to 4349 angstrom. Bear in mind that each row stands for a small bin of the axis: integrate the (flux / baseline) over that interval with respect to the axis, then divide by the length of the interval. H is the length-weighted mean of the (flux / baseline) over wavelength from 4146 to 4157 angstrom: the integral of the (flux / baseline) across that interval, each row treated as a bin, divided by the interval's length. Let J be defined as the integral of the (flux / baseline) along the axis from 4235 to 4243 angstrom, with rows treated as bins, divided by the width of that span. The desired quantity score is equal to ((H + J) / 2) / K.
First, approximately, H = 1.53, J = 1.2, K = 1.9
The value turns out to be 0.71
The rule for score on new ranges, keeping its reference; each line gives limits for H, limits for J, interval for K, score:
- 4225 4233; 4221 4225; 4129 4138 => 0.46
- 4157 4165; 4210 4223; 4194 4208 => 1.00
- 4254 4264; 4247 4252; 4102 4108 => 0.86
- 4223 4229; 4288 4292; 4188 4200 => 0.46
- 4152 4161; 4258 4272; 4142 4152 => 1.17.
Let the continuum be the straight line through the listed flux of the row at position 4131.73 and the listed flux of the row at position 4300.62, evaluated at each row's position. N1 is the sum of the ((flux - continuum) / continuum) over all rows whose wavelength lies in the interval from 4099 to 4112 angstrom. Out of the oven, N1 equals 2.3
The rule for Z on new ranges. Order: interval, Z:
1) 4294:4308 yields 4294.69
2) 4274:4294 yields 4278.89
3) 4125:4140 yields 4126.02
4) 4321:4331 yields 4330.43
